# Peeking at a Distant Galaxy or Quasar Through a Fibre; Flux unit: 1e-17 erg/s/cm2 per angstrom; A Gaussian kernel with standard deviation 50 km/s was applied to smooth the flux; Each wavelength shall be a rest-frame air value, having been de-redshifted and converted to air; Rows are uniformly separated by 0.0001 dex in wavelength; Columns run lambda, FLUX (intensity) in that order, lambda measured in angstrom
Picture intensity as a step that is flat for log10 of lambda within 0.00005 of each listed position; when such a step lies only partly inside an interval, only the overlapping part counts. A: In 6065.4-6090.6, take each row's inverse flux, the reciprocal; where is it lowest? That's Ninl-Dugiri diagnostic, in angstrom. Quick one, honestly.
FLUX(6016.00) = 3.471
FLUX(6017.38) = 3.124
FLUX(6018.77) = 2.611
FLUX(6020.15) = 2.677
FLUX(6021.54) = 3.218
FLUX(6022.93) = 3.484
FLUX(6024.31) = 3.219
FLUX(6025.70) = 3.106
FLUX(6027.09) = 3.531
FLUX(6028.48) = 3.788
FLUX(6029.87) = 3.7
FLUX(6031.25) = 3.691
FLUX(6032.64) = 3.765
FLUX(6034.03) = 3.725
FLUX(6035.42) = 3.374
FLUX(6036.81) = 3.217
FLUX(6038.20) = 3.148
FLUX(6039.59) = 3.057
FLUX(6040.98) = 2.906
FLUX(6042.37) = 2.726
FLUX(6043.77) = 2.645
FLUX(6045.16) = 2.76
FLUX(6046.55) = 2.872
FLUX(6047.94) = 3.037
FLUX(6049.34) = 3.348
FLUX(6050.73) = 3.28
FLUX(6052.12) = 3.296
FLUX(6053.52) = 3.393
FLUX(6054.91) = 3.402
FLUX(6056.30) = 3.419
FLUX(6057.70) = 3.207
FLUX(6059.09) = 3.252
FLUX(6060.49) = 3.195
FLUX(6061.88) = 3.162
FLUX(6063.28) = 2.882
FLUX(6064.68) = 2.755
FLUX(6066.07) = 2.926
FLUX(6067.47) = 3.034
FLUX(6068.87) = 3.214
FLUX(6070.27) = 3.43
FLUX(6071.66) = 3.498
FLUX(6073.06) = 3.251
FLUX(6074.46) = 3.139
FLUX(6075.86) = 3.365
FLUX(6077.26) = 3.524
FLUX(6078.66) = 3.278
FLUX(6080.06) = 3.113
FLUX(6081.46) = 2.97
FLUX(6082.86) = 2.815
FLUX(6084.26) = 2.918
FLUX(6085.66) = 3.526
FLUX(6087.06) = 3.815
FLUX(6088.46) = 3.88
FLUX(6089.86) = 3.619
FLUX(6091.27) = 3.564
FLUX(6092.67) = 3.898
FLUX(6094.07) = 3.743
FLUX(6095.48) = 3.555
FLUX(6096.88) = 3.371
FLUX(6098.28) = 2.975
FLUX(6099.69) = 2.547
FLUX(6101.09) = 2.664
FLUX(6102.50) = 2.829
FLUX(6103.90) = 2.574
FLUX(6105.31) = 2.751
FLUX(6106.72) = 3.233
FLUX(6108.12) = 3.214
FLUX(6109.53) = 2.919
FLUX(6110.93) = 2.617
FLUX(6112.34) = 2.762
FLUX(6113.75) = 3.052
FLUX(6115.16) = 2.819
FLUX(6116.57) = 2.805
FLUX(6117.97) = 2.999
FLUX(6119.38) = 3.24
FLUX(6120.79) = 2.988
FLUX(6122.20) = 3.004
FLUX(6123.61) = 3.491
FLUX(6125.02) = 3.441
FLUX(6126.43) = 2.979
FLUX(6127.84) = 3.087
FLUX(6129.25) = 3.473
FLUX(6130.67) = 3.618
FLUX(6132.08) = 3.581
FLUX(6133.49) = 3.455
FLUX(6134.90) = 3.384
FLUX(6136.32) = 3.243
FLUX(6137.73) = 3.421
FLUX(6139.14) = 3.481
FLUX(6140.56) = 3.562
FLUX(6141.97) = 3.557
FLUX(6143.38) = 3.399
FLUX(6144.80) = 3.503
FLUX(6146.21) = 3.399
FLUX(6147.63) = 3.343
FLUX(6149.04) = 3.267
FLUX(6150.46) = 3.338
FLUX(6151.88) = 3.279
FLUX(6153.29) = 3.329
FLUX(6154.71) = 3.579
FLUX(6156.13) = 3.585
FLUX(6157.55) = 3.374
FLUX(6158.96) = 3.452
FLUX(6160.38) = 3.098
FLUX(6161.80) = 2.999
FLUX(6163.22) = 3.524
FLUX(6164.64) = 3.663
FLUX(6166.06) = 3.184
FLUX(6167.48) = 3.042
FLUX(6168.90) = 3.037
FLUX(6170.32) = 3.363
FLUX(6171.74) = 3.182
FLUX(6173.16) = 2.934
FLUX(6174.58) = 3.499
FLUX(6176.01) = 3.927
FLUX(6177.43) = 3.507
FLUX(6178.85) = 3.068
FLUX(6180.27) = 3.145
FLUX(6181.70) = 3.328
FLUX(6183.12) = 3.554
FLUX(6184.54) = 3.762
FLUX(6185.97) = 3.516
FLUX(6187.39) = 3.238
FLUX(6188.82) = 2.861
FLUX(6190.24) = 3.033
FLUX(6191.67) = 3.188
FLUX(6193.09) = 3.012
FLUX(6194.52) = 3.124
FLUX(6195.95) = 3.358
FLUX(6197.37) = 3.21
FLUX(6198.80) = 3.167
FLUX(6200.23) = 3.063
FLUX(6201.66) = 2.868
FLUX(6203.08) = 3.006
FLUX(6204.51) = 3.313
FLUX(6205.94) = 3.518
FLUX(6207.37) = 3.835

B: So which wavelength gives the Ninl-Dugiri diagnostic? 6088.46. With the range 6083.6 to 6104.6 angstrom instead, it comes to 6092.67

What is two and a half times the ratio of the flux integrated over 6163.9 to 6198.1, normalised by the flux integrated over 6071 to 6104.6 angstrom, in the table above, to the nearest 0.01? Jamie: 2.55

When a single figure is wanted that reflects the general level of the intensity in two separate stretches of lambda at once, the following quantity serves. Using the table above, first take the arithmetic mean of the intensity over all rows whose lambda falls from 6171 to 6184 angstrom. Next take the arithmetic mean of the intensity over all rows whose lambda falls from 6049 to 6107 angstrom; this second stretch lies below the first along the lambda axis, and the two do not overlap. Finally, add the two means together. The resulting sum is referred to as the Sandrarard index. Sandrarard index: 6.58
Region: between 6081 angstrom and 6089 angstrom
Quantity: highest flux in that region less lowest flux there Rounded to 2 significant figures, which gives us 1.1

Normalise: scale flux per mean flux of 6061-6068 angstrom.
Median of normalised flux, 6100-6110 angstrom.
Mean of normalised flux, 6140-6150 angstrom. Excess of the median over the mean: -0.20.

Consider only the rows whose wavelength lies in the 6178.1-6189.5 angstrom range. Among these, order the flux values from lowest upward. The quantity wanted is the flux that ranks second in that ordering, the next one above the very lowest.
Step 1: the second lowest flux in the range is 3.068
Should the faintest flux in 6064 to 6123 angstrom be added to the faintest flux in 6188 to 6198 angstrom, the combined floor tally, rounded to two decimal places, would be 5.41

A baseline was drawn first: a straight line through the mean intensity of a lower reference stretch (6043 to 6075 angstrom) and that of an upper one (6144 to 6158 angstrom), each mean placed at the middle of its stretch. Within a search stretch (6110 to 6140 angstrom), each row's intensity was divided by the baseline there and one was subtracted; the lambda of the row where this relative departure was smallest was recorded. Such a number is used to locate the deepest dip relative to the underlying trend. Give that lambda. 6110.93 angstrom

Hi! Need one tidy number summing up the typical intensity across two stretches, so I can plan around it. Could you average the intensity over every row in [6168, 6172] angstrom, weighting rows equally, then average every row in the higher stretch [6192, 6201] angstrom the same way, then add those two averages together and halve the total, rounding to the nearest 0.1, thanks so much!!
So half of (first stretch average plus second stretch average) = 3.2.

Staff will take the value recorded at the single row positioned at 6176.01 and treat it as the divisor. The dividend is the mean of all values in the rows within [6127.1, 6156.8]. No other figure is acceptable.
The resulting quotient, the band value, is 0.87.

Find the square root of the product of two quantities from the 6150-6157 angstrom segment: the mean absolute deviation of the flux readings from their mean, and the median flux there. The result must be 0.65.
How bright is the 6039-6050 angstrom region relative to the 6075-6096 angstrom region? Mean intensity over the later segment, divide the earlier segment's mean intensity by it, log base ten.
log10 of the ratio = -0.071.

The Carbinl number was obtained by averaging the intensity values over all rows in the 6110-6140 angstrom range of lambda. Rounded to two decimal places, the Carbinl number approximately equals 3.19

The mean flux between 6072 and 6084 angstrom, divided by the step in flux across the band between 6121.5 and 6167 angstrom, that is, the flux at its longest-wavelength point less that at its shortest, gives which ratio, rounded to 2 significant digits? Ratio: 18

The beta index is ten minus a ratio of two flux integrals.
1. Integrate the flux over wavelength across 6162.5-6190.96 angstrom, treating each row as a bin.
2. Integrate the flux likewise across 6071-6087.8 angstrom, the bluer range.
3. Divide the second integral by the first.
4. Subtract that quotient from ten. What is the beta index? 9.42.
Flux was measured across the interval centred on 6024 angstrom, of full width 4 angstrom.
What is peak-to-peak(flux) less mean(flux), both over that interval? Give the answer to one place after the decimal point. -2.9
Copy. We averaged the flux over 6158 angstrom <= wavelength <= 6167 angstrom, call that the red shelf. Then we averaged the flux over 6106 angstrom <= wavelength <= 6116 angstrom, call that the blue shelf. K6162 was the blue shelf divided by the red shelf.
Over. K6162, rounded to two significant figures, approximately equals 0.89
